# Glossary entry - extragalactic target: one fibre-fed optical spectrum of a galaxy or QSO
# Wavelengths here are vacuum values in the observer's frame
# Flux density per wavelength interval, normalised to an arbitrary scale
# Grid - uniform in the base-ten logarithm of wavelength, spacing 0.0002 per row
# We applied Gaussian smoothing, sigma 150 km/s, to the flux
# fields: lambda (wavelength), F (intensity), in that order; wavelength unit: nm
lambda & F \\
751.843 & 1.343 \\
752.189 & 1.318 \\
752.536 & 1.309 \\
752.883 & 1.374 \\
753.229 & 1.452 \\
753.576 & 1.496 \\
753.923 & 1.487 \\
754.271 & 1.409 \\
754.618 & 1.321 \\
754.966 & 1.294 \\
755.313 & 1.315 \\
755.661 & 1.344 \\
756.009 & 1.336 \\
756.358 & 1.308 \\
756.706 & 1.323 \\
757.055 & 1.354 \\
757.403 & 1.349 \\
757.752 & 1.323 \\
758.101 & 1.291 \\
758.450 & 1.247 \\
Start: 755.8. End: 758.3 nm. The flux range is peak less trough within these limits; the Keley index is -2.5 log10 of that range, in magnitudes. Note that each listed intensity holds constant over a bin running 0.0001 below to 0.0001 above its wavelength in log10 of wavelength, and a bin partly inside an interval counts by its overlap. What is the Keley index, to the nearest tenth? 3.0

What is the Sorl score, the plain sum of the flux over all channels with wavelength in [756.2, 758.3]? 7.9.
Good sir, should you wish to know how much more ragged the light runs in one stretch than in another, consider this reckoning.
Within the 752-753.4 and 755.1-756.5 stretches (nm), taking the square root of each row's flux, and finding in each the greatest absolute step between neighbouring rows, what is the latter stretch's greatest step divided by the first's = 0.38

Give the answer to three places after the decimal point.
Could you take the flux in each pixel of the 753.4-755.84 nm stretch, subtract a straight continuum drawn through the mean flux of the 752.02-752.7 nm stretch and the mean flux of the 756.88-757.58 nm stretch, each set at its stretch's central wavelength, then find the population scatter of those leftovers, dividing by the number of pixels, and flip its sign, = -0.082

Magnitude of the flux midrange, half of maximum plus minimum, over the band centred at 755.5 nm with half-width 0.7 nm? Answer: -0.30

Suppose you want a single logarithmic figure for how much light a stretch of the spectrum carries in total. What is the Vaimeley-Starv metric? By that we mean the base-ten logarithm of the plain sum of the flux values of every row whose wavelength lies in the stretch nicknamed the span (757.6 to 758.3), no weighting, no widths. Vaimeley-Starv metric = 0.417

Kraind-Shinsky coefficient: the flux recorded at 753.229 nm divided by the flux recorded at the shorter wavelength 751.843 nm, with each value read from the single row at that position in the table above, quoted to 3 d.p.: 1.081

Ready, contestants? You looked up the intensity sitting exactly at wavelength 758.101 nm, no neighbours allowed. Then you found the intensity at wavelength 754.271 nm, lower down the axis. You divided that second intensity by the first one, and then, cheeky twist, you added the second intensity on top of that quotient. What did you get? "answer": 2.50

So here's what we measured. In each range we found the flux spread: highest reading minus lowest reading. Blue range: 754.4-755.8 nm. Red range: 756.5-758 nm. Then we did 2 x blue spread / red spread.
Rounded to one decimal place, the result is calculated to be 3.2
